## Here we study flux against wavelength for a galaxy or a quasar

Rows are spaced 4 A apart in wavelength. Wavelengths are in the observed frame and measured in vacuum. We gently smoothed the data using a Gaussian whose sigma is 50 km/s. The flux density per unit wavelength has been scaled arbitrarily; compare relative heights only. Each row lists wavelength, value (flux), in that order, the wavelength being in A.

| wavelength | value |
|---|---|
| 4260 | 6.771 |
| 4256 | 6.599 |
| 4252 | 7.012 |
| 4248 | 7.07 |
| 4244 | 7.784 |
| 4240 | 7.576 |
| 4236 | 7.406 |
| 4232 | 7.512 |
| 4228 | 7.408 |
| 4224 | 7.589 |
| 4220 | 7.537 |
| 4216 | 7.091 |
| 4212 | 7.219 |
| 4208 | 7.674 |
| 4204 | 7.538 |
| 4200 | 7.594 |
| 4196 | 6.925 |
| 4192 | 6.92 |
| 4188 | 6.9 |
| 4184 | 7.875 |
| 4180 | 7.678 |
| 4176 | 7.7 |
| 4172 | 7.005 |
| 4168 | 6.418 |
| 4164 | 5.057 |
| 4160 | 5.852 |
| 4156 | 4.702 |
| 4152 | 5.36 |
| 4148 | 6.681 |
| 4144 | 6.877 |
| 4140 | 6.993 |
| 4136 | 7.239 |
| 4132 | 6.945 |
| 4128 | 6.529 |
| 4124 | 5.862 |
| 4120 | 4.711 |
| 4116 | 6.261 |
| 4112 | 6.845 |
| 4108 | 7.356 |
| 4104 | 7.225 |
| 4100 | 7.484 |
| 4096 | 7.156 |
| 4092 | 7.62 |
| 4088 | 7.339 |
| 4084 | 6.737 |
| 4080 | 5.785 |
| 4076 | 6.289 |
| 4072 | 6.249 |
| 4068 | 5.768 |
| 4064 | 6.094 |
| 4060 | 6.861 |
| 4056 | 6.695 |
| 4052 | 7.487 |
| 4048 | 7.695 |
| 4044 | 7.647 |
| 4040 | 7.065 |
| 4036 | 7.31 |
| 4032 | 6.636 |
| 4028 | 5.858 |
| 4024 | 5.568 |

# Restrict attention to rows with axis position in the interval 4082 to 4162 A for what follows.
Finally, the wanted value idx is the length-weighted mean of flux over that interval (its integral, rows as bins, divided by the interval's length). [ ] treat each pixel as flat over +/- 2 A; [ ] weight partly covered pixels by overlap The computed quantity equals 6.59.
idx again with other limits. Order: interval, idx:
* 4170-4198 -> 7.29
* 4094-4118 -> 7.05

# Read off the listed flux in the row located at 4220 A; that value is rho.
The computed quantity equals 7.537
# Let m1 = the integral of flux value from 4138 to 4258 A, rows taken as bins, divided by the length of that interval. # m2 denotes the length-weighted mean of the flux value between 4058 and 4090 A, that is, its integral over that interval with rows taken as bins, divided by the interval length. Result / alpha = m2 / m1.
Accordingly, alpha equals 0.915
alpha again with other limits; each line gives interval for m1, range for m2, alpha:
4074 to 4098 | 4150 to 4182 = 0.912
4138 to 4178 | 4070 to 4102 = 1.091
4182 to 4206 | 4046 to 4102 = 0.933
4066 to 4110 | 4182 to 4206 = 1.069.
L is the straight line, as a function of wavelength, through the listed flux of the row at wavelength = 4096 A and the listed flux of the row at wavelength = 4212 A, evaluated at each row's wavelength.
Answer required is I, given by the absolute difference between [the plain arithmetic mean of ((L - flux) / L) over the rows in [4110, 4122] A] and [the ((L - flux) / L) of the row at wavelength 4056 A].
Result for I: 0.11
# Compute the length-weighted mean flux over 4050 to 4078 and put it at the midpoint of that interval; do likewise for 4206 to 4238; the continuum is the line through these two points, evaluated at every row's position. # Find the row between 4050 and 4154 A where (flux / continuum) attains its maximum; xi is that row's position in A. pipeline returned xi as 4052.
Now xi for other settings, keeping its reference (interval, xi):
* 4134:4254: 4184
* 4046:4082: 4048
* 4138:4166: 4140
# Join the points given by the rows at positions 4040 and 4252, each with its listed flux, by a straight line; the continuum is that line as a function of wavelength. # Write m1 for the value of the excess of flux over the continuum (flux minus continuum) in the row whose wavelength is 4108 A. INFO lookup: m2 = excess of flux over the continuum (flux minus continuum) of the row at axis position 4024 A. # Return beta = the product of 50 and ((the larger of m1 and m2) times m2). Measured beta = -23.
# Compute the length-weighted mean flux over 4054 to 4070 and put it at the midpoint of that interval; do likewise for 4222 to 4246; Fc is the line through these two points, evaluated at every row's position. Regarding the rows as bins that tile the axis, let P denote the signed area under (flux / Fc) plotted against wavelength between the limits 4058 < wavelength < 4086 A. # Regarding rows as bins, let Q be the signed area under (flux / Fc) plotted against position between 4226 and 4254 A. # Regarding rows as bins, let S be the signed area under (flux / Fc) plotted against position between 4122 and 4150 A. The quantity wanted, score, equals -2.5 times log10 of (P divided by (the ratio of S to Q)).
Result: -3.6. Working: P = 27.3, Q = 27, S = 27.4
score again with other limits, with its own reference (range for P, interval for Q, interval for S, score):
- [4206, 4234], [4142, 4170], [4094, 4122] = -3.4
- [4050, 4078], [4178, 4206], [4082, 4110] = -3.5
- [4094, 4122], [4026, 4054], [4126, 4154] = -3.8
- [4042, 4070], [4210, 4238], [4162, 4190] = -3.7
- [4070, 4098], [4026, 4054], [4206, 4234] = -3.8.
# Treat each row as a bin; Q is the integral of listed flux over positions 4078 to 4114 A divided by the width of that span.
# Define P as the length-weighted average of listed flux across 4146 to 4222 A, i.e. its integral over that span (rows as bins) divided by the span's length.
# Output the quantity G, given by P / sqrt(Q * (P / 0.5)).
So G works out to 0.70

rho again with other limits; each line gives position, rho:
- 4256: 6.599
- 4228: 7.408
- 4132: 6.945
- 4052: 7.487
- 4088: 7.339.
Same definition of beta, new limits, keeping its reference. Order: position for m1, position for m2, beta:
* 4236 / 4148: -7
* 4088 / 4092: 16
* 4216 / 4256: -1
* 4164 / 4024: 113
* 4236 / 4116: -15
